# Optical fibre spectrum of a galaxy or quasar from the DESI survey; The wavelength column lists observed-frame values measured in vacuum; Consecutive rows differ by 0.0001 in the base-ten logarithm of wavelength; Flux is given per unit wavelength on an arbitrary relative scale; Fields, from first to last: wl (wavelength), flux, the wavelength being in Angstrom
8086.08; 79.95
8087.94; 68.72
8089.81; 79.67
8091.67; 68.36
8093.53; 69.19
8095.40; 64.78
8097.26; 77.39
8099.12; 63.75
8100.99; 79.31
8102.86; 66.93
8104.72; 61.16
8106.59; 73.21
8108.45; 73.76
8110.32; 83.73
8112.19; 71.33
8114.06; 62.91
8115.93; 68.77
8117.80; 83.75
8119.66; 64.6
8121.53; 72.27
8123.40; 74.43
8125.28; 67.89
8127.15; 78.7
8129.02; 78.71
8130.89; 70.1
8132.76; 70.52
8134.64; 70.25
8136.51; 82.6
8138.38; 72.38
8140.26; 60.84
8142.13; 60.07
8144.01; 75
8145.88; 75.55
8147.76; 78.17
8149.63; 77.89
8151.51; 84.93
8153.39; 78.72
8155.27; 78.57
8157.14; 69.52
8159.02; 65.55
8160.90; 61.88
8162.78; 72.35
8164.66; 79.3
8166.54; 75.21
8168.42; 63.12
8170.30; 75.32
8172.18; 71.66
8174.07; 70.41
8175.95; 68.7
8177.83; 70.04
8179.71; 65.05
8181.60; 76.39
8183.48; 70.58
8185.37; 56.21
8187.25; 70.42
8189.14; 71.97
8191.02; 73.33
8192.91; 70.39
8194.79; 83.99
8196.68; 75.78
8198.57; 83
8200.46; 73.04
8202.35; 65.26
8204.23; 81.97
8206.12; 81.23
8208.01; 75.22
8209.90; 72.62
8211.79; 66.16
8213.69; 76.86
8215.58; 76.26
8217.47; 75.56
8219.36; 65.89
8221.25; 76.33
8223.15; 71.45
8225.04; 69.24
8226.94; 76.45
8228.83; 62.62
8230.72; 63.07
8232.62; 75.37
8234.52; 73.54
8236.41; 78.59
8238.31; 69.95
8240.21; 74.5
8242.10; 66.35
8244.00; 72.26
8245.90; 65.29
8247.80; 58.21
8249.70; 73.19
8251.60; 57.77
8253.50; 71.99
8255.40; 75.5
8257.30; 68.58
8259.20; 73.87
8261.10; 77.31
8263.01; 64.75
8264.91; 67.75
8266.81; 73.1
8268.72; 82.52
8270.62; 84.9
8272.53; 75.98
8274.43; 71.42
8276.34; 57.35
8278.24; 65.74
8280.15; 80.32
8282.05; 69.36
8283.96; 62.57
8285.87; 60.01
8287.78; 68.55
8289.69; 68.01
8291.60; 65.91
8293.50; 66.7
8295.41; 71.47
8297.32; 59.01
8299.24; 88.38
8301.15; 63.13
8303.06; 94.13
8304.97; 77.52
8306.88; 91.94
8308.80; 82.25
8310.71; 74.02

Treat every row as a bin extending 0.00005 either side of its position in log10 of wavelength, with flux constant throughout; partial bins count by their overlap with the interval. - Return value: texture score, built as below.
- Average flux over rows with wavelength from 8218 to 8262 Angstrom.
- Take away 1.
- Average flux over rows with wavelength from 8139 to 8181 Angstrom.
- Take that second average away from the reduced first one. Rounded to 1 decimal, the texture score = -2.4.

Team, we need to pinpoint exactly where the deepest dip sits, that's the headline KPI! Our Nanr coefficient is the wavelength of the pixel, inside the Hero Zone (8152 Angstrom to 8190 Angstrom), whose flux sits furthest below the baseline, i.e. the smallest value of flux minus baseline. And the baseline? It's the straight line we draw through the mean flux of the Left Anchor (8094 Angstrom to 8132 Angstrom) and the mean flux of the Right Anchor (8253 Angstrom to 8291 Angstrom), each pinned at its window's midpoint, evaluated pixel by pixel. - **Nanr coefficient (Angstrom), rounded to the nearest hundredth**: 8185.37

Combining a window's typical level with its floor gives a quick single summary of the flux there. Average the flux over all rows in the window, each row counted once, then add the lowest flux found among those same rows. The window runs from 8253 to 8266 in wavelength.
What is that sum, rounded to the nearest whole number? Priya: 136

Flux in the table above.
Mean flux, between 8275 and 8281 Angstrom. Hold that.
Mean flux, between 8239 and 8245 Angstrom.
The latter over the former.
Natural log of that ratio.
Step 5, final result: 0.05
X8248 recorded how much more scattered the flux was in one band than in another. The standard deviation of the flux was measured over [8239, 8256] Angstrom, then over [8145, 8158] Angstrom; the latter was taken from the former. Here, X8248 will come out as 2.2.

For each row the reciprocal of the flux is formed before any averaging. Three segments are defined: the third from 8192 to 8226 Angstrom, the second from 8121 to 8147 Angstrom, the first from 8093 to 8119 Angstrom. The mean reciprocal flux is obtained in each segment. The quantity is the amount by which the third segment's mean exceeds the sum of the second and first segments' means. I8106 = -0.0146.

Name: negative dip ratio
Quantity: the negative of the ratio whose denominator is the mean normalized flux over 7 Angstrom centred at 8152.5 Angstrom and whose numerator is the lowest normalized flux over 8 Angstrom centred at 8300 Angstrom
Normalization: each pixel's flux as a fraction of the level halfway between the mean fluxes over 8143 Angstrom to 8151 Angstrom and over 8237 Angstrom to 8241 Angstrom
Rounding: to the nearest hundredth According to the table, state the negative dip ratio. -0.74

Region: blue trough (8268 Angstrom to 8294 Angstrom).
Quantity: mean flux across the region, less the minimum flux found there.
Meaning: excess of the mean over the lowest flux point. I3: 13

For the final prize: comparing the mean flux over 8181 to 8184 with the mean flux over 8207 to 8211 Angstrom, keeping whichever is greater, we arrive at 74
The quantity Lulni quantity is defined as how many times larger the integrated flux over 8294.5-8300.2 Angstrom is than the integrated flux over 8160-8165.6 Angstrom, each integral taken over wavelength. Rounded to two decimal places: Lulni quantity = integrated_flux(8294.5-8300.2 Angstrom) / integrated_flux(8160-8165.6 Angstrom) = 1.04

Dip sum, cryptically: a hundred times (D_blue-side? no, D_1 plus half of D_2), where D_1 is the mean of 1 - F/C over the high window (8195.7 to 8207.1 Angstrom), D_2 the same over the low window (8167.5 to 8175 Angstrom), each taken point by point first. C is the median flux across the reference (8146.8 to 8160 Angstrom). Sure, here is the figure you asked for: 7.0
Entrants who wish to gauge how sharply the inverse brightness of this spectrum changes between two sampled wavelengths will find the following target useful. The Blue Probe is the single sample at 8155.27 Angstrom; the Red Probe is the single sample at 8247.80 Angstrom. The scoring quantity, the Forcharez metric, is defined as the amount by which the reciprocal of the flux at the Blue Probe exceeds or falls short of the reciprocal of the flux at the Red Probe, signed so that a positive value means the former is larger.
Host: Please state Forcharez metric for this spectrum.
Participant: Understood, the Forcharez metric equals -0.0045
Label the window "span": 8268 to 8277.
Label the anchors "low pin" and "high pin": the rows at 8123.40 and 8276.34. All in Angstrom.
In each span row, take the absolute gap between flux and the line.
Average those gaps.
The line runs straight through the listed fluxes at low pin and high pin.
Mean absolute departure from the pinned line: 17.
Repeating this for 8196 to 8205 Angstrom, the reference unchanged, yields 10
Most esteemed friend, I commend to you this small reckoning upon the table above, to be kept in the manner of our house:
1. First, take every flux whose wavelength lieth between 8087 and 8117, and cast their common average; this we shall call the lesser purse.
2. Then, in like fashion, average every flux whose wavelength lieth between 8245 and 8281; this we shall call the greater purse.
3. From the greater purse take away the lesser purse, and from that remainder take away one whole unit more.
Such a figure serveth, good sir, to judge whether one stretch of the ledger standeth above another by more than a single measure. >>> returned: -1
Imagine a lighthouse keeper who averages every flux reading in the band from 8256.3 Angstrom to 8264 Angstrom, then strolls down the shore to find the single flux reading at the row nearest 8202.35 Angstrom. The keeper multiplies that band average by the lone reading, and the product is 4642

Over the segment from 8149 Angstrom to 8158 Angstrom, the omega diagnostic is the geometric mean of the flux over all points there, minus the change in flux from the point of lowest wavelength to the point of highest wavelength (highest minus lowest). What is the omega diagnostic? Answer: 86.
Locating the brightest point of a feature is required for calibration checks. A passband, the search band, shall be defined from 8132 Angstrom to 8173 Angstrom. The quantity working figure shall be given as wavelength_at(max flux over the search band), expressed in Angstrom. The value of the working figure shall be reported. 8151.51 Angstrom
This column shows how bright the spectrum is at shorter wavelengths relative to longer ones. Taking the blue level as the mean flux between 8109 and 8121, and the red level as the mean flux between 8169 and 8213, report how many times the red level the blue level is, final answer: 1.00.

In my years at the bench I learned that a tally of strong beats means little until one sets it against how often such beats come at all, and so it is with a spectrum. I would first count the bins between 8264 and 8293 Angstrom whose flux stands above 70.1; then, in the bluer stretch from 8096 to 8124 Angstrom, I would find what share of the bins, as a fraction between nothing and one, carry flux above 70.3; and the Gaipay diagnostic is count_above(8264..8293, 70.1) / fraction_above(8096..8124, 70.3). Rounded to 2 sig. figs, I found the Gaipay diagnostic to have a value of 10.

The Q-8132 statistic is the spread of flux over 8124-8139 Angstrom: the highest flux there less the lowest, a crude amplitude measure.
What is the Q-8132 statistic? 15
